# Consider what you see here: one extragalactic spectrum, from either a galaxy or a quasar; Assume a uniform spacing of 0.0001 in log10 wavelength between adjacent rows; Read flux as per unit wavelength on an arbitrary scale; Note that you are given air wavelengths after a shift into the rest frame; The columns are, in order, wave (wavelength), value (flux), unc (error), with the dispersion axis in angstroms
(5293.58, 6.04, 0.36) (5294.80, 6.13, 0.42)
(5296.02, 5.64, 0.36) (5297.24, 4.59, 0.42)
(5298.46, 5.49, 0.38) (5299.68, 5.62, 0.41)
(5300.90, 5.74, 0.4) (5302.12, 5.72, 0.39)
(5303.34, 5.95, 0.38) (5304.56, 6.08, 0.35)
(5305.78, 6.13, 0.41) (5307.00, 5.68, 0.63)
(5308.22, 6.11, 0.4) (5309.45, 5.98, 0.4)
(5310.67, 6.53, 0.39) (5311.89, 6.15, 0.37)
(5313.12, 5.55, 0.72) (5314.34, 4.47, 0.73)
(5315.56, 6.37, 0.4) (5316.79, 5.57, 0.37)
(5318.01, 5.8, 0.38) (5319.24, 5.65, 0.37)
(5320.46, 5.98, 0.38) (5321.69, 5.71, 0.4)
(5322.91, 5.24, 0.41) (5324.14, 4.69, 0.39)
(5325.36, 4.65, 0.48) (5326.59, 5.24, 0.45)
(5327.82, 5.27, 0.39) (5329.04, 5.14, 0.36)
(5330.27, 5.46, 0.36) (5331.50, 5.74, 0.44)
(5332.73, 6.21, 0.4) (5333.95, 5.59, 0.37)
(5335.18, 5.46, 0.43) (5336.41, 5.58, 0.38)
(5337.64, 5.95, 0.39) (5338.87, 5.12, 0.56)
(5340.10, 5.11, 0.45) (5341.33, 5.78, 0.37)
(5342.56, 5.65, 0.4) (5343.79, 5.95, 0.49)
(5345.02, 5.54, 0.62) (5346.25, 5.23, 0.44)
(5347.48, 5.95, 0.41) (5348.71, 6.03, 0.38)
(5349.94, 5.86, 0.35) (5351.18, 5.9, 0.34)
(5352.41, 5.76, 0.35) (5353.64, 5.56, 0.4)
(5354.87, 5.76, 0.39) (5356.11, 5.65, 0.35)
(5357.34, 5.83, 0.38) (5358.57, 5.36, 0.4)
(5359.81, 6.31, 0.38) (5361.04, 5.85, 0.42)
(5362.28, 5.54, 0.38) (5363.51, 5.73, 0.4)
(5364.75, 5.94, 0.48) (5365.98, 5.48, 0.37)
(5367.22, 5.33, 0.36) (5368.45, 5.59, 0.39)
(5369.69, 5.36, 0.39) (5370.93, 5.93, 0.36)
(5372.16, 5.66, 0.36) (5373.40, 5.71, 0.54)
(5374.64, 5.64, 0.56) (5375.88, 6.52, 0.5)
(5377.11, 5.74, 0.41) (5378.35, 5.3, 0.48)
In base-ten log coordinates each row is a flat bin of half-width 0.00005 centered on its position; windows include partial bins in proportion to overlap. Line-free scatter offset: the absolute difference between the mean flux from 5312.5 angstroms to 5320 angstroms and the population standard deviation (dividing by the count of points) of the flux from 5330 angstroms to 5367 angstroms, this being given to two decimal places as 5.29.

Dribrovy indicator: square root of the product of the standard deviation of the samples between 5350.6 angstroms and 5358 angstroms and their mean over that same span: 0.8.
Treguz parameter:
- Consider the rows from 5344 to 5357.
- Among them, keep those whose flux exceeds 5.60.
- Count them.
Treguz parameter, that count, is 7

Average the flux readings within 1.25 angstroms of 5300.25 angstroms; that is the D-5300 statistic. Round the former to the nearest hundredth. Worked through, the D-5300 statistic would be 5.68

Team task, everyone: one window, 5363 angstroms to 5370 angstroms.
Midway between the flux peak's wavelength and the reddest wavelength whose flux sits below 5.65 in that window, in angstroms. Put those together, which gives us 5367.2 angstroms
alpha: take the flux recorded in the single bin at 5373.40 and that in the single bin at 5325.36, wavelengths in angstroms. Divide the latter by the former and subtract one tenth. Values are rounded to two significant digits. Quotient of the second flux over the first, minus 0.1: 0.71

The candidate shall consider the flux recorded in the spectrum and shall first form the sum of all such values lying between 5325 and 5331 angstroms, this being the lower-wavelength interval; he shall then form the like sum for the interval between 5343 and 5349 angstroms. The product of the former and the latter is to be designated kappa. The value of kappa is 739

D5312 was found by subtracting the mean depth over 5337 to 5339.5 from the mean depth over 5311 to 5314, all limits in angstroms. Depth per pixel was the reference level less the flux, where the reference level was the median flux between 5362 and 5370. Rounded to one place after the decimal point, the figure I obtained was -0.3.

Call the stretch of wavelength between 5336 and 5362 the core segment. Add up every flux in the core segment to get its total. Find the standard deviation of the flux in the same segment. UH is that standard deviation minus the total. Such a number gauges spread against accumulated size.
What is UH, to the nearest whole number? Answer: -119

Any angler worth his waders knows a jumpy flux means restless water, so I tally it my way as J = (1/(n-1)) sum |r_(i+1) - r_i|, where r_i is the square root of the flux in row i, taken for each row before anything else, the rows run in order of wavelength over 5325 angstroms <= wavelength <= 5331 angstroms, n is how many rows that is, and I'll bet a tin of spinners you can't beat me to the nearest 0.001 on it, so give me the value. 0.059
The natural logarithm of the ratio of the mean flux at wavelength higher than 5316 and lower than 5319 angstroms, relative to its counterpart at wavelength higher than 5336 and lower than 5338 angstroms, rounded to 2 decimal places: -0.01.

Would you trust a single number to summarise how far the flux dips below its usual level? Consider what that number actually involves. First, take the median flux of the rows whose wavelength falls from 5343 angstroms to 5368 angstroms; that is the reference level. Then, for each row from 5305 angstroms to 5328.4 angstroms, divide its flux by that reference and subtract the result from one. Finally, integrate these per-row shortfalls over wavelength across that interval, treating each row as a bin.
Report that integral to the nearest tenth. 0.6 angstroms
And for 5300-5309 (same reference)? -0.2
